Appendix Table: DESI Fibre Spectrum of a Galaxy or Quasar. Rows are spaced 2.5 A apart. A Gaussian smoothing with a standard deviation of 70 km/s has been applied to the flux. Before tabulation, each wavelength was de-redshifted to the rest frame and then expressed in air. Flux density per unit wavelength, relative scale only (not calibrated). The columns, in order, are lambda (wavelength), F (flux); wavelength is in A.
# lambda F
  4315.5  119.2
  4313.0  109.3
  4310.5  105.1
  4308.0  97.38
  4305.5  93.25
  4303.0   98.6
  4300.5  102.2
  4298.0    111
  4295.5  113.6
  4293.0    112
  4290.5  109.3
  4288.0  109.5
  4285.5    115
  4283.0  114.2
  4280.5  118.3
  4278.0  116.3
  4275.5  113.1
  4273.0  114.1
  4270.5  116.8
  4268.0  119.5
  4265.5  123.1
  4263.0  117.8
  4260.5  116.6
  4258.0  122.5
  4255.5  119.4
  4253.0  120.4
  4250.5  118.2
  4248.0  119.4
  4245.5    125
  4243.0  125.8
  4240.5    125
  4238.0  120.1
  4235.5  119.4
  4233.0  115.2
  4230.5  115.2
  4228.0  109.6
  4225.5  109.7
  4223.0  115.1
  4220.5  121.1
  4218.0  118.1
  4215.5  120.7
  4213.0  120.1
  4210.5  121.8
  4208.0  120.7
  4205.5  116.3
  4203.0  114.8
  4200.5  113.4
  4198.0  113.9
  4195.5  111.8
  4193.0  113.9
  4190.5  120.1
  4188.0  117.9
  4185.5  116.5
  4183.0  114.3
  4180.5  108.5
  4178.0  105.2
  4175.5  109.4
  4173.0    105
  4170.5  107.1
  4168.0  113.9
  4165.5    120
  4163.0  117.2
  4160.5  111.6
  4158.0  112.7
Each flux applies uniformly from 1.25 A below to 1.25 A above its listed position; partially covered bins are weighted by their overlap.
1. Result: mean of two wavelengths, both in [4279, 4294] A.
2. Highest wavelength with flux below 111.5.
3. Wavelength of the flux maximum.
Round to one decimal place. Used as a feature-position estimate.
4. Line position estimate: 4285.5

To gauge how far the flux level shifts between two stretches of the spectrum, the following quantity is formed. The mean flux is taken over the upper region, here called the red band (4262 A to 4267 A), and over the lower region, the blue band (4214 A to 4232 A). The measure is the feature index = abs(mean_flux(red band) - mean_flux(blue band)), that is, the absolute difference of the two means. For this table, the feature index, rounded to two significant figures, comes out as 4.8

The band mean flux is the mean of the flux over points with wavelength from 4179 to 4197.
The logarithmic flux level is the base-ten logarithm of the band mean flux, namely 2.06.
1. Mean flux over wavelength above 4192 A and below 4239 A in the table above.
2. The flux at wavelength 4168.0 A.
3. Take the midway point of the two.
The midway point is 115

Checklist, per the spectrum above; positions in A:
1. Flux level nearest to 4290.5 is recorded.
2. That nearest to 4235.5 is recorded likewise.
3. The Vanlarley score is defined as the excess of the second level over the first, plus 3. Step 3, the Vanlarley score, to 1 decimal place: 13.1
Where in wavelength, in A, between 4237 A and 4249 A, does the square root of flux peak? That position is 4243.0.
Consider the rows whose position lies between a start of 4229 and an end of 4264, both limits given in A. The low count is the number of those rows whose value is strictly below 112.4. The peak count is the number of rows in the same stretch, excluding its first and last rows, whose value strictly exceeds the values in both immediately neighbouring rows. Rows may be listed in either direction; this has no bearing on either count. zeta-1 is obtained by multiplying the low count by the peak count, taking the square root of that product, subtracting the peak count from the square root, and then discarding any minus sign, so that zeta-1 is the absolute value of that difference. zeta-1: 3.0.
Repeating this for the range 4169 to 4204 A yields 1.2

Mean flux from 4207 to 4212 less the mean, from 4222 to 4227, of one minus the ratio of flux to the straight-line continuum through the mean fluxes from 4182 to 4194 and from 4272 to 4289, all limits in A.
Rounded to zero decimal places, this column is 121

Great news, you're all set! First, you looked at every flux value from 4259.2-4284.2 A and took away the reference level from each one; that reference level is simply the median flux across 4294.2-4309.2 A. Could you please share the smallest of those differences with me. 13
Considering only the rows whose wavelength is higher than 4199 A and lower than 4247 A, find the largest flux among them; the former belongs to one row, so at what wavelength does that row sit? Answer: 4243.0 A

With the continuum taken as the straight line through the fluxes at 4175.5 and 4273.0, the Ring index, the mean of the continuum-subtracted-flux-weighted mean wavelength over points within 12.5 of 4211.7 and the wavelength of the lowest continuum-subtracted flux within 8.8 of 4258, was 4236.5 A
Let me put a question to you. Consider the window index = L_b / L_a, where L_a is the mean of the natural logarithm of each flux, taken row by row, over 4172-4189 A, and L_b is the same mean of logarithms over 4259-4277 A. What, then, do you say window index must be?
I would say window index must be 1.01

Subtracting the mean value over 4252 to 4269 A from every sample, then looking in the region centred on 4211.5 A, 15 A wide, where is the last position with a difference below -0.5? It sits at 4218.0 A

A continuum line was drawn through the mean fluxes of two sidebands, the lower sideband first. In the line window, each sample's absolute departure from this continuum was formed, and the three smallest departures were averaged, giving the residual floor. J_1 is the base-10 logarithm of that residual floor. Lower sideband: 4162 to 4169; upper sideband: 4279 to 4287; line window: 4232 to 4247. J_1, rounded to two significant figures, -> 0.43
